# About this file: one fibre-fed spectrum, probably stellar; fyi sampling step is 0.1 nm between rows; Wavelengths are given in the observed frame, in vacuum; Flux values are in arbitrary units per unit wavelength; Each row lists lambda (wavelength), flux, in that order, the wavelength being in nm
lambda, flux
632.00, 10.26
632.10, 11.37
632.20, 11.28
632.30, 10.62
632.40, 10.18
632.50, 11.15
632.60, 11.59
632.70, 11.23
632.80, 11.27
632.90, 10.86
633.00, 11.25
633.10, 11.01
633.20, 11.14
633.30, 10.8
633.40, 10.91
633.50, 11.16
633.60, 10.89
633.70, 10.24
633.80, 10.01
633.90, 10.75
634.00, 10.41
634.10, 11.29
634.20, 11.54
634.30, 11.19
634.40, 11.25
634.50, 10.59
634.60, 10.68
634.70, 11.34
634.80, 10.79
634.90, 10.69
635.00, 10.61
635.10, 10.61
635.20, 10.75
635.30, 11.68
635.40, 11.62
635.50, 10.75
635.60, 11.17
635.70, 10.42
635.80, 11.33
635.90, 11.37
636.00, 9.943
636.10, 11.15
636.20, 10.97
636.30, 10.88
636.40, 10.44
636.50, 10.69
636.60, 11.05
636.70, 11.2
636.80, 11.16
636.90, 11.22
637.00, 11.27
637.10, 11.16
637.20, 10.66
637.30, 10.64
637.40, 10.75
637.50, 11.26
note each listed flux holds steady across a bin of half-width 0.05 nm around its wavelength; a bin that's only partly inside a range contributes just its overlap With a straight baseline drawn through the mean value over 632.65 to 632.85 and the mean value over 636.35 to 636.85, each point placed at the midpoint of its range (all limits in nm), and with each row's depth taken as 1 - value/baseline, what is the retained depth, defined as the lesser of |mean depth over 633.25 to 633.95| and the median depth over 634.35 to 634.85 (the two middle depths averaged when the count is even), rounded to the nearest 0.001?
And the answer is 0.025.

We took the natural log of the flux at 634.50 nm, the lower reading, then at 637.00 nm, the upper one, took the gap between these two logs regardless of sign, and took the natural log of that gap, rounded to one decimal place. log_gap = -2.8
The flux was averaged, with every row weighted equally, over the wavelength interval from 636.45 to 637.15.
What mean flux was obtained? 11.1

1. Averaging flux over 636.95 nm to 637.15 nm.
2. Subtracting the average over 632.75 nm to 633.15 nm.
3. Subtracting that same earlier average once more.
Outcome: -11.0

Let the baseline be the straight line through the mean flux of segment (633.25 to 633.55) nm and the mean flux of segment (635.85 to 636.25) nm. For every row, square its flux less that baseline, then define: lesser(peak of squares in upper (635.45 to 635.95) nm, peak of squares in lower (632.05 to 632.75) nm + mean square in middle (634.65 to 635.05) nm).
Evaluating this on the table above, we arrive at 0.256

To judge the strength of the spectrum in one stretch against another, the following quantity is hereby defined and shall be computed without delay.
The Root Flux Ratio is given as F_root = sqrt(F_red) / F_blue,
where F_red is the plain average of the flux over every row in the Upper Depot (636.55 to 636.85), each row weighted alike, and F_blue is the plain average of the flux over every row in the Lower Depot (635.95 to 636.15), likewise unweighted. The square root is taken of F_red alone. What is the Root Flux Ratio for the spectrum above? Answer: 0.316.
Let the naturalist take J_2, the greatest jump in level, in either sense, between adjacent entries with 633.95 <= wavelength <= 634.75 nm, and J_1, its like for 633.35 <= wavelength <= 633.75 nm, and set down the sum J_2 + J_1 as 1.5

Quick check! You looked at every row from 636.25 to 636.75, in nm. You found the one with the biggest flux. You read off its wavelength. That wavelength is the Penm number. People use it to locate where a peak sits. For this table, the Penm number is 636.70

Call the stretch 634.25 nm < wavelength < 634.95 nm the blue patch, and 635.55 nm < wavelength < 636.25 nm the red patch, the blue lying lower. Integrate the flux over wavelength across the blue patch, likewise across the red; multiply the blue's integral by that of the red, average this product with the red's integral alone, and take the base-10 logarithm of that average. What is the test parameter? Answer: 1.52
